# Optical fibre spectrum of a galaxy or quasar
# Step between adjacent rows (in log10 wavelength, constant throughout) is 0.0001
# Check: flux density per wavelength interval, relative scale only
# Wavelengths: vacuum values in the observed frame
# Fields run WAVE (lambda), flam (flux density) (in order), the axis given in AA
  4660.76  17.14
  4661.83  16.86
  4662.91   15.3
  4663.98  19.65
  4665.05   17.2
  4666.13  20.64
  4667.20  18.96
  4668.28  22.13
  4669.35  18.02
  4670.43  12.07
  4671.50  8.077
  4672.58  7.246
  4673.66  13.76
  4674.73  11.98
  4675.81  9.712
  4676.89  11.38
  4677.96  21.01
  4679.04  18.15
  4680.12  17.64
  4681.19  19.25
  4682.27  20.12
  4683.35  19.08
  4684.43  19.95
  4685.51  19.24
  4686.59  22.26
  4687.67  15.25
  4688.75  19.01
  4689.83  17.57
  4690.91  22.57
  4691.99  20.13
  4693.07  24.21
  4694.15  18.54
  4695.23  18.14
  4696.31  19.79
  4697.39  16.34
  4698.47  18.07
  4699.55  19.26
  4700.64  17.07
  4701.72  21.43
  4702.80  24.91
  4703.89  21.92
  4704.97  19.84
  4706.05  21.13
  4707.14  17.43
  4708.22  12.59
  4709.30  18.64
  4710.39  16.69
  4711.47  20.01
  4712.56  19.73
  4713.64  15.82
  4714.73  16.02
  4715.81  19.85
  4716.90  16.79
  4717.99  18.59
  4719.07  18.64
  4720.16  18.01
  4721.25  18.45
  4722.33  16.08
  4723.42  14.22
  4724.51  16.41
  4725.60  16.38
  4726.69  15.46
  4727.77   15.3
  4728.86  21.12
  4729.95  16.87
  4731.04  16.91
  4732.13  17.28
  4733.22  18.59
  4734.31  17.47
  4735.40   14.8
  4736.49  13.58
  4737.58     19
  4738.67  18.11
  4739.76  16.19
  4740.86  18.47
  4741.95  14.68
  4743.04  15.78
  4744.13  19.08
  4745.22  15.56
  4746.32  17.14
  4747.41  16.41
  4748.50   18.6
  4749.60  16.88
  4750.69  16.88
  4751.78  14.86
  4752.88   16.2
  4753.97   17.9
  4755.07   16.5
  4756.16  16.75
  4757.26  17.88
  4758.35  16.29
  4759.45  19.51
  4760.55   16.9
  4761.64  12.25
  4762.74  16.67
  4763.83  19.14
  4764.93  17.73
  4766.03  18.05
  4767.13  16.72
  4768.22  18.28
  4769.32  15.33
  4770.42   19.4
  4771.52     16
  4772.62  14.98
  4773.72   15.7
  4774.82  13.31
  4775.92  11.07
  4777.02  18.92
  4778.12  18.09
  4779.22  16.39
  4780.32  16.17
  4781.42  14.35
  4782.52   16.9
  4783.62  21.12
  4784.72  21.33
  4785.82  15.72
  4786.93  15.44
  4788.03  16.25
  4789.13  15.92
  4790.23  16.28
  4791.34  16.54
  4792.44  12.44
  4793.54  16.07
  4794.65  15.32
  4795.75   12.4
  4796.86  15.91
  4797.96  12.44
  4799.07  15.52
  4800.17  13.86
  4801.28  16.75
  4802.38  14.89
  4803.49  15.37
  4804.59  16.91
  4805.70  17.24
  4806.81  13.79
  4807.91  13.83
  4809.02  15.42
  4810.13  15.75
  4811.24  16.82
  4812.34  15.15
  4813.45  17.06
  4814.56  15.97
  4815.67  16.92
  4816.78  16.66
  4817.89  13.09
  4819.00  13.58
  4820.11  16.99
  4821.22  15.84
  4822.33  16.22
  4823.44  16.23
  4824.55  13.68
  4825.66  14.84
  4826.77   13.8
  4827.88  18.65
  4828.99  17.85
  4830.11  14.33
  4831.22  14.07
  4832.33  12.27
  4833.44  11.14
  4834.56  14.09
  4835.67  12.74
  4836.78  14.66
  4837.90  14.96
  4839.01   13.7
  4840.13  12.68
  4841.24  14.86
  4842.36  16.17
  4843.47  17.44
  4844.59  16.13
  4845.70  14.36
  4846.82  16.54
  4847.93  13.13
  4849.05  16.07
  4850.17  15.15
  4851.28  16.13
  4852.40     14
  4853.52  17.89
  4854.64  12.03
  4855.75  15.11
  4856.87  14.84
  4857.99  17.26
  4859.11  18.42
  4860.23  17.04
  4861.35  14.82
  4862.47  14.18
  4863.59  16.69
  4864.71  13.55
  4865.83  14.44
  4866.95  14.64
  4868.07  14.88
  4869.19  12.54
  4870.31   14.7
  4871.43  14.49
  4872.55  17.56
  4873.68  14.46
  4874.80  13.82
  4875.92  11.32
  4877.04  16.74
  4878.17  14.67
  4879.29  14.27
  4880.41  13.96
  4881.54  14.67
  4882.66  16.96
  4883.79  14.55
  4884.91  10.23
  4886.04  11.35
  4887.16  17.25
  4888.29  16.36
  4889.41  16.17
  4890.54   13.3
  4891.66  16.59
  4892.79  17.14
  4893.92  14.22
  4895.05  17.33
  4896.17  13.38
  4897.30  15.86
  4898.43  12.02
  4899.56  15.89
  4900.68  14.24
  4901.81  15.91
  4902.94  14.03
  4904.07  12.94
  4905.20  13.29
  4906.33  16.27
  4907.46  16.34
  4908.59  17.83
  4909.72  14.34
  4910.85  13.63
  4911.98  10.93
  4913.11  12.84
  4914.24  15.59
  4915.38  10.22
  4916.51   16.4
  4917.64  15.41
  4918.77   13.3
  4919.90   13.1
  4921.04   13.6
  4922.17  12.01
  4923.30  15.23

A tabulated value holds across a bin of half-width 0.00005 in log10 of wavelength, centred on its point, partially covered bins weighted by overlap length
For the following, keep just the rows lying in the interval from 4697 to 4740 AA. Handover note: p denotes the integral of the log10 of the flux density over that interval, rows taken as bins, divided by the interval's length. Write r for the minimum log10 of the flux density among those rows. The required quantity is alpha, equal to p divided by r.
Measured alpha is 1.13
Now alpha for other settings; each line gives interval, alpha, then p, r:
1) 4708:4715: 1.12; 1.23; 1.10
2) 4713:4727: 1.07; 1.23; 1.15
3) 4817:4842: 1.11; 1.16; 1.05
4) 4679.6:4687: 1.04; 1.29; 1.25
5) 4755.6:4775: 1.12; 1.22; 1.09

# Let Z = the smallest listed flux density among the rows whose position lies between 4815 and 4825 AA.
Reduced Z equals 13.09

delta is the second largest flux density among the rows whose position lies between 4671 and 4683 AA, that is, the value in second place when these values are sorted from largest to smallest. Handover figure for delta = 20.12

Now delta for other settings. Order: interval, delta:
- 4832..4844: 16.17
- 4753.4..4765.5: 19.14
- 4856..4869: 17.26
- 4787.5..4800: 16.28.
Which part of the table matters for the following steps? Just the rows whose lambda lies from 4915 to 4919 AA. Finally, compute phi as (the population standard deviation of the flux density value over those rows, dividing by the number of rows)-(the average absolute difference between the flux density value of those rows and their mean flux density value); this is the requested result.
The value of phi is 0.29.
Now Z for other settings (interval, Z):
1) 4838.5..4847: 12.68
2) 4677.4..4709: 12.59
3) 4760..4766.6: 12.25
